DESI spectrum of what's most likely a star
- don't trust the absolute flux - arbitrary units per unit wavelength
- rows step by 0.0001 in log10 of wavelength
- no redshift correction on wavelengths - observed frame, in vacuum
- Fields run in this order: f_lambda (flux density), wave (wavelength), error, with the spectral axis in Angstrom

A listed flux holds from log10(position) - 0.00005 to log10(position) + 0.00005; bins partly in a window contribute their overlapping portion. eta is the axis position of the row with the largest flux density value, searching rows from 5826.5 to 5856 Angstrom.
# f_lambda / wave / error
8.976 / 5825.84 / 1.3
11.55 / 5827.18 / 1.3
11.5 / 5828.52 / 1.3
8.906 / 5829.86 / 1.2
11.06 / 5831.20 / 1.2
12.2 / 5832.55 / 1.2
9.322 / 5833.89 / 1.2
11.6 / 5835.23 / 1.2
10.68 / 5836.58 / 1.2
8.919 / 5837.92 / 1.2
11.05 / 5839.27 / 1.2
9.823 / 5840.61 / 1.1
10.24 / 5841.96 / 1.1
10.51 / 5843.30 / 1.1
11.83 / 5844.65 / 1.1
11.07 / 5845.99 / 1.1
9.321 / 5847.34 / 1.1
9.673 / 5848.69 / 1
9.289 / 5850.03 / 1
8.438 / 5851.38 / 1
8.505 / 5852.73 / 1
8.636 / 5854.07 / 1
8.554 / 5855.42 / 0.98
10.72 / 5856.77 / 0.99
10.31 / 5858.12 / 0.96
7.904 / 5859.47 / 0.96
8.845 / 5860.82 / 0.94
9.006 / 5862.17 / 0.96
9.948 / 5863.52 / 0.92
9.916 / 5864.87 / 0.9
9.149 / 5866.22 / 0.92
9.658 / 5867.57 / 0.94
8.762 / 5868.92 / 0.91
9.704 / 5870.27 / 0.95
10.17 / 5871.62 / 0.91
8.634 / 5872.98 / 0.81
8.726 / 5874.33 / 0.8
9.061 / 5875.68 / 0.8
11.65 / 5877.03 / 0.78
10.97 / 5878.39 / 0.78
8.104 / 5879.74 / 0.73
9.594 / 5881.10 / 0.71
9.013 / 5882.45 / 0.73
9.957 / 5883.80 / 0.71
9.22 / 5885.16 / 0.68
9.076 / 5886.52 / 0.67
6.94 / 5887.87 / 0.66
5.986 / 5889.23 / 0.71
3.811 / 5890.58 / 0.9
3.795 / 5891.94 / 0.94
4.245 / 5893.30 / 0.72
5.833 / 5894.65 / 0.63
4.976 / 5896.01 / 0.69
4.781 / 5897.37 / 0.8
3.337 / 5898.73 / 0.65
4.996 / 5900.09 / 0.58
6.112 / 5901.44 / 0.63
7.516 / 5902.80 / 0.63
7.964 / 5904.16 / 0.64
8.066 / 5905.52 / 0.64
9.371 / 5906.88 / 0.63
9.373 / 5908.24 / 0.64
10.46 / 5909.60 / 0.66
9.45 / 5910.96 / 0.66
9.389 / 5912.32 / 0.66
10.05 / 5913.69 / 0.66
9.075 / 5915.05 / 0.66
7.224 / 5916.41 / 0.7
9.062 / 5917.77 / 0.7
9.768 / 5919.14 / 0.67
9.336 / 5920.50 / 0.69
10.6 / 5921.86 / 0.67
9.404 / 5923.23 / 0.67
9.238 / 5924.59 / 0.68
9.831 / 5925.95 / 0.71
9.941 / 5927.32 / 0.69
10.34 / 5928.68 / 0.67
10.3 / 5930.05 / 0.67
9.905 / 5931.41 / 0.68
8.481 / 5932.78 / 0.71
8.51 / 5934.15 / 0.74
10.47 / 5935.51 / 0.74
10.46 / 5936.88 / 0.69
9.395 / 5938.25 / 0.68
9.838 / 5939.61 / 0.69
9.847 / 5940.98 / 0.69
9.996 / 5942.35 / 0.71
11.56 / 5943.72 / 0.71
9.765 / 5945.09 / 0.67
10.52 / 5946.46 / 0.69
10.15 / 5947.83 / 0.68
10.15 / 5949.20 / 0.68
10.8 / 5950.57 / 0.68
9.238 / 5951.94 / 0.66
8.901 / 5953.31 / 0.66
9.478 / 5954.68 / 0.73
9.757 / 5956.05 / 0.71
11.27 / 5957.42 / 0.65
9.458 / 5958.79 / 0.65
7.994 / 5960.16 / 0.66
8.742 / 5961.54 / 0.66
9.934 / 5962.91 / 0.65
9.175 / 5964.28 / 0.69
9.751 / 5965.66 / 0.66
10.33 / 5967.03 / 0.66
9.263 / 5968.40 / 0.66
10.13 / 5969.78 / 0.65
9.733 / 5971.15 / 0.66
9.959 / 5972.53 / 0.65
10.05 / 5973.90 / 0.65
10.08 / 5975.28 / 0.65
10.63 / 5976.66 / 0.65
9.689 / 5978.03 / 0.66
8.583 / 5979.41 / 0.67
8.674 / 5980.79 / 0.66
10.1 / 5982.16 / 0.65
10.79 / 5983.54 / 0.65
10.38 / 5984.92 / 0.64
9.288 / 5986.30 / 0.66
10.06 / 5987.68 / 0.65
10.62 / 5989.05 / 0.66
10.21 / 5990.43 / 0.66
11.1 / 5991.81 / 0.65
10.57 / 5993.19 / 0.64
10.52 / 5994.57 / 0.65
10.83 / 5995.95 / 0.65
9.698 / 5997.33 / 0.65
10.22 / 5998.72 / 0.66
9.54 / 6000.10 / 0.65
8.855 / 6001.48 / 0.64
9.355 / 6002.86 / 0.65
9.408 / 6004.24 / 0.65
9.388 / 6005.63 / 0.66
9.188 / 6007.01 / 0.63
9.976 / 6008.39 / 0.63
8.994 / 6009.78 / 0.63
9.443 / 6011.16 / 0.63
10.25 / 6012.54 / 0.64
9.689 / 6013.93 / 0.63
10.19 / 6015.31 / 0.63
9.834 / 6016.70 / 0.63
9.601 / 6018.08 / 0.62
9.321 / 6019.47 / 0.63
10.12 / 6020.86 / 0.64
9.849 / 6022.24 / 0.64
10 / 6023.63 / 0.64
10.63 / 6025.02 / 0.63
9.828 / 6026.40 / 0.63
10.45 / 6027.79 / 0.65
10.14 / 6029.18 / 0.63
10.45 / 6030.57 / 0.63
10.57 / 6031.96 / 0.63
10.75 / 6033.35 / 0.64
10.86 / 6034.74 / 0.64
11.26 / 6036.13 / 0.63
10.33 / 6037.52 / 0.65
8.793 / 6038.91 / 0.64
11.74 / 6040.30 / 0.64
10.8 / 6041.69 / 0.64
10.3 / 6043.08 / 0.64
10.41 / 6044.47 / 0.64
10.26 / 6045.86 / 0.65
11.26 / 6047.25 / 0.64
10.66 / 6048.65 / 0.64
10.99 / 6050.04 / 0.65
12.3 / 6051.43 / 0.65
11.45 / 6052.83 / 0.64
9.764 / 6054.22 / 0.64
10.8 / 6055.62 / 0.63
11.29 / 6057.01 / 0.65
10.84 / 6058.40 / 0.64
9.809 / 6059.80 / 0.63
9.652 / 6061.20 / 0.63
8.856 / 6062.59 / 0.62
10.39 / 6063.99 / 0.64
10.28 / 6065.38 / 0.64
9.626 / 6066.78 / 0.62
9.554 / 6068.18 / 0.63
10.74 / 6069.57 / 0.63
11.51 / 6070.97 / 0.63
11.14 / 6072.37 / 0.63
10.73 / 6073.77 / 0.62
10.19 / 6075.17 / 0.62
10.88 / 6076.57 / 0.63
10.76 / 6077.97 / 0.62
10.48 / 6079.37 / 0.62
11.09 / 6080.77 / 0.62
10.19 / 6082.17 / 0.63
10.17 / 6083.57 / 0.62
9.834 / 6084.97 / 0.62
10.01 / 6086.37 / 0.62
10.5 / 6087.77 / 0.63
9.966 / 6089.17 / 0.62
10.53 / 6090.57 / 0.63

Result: 5832.55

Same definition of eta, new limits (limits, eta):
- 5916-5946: 5943.72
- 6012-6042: 6040.30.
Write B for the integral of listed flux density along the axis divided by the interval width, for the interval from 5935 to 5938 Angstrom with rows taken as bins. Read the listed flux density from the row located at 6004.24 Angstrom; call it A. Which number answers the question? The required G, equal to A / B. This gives 0.91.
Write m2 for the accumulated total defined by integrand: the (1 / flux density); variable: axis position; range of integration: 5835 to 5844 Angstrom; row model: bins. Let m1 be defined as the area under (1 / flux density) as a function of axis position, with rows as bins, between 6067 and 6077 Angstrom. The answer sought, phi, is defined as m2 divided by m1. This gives 0.93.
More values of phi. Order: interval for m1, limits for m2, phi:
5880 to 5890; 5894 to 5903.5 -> 1.53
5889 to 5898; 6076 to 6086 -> 0.49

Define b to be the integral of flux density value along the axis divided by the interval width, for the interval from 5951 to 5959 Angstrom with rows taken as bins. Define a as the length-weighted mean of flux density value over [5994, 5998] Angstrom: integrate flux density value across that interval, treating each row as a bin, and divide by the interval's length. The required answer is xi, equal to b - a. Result -0.6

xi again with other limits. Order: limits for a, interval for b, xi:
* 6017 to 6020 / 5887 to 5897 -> -4.4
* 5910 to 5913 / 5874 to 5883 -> 0.1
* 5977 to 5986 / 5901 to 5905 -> -2.4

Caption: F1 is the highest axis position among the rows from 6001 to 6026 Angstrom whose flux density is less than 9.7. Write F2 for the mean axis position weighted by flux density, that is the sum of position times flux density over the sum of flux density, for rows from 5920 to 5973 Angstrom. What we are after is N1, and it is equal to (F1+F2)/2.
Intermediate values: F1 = 6019.47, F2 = 5946.4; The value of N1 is 5982.9 Angstrom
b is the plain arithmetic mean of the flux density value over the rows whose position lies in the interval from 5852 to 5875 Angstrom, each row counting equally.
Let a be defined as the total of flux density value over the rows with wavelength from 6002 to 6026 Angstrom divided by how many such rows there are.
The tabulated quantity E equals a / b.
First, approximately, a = 9.7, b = 9.2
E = 1.05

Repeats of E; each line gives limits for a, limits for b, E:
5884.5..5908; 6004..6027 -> 0.64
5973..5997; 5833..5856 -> 1.03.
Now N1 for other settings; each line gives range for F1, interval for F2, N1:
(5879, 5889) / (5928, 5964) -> 5916.8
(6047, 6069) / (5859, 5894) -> 5971.6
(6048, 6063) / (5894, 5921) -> 5985.9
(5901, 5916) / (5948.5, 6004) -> 5945.6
